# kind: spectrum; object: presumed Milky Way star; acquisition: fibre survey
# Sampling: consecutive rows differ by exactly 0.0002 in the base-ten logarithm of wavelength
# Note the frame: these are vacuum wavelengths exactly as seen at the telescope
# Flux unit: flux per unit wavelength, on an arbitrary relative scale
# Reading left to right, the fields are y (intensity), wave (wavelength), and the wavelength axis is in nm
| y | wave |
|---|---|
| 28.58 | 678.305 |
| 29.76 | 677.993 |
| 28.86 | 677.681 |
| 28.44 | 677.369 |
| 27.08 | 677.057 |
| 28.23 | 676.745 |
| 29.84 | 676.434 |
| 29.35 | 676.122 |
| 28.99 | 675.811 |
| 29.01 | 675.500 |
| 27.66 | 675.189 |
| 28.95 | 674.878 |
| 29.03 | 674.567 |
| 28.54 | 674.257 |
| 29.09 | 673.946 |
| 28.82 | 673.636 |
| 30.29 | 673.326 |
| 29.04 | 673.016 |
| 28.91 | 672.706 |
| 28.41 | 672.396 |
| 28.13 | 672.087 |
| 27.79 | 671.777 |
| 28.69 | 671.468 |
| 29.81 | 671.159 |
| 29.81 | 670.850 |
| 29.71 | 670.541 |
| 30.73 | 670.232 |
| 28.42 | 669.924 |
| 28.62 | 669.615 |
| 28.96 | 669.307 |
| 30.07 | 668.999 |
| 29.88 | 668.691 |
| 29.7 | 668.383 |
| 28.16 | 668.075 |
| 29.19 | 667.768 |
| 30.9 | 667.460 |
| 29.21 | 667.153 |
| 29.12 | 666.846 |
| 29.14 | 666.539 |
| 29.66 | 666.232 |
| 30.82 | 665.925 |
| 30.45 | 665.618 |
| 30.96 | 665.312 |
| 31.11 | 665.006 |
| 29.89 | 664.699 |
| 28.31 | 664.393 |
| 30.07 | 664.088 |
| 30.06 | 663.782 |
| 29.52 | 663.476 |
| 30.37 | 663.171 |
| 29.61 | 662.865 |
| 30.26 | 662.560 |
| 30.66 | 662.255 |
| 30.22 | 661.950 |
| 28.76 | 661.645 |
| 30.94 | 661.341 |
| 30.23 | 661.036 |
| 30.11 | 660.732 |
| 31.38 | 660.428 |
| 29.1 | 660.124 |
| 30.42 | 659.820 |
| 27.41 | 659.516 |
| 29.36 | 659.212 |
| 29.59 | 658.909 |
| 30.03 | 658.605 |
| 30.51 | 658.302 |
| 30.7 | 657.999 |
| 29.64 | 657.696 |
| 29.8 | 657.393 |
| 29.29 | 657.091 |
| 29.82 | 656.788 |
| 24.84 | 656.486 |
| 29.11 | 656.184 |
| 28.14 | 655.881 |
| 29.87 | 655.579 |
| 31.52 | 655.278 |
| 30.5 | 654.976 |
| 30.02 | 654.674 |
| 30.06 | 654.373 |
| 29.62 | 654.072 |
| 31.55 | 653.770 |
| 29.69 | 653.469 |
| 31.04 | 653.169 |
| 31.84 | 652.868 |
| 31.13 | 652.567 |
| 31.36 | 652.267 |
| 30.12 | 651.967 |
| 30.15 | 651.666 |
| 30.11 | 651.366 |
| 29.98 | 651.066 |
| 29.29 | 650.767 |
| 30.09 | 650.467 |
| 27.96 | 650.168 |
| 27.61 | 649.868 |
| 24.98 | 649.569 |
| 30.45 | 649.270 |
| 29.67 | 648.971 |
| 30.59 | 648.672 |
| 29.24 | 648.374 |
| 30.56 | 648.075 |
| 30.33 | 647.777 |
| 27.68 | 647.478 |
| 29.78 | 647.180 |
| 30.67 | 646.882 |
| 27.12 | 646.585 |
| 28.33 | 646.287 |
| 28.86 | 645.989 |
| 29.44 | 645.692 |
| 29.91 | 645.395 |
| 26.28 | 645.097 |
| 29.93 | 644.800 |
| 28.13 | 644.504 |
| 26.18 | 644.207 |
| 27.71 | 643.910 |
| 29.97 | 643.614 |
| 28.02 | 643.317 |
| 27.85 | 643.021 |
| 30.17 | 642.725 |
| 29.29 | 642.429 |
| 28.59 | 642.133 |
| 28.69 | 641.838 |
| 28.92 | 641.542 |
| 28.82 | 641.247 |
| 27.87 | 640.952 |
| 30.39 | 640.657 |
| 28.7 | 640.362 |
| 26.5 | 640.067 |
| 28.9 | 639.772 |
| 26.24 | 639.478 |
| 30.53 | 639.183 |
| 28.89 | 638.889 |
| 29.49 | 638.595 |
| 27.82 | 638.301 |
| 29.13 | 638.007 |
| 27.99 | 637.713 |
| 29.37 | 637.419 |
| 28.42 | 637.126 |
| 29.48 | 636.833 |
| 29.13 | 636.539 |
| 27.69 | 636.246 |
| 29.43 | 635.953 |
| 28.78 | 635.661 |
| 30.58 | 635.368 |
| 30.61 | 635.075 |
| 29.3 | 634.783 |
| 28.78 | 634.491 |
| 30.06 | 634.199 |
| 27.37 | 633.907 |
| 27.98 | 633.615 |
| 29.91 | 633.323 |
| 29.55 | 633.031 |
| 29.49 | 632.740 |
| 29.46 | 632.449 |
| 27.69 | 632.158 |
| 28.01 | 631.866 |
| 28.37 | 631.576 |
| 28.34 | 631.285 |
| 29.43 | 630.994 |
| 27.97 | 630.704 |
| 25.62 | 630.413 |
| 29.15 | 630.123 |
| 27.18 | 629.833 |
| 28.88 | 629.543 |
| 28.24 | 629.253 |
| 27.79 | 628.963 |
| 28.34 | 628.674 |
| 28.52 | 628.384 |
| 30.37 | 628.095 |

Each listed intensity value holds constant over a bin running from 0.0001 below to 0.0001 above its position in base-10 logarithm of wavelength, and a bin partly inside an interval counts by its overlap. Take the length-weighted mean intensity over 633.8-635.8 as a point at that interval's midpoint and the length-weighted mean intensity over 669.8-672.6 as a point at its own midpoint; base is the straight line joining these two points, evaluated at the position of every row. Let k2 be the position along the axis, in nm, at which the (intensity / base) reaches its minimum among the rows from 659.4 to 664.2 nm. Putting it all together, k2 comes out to 659.516 nm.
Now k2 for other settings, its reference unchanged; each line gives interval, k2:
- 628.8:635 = 630.413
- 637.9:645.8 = 644.207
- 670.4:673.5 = 671.777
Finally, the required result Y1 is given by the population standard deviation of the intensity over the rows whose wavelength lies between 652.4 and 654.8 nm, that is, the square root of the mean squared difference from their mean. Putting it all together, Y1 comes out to 0.8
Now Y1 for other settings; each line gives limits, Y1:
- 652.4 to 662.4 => 1.3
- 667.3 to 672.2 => 0.9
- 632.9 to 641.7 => 1.1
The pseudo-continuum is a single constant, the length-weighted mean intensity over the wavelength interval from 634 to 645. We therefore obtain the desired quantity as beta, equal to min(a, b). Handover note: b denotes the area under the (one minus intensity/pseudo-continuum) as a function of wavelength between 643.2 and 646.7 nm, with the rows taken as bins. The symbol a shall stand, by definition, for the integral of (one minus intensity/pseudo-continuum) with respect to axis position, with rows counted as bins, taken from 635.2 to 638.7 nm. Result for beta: -0.017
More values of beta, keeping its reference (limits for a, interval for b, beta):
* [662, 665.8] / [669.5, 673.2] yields -0.173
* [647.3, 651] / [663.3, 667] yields -0.145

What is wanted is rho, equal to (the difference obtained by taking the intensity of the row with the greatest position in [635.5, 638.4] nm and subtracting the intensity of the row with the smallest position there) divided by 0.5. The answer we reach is -1.9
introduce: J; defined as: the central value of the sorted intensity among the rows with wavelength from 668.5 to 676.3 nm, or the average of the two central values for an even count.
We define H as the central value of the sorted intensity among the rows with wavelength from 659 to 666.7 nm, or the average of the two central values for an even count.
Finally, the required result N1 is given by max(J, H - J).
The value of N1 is 28.99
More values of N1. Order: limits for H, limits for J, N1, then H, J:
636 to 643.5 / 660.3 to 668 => 30.11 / 28.8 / 30.1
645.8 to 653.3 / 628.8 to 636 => 28.78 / 30.1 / 28.8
